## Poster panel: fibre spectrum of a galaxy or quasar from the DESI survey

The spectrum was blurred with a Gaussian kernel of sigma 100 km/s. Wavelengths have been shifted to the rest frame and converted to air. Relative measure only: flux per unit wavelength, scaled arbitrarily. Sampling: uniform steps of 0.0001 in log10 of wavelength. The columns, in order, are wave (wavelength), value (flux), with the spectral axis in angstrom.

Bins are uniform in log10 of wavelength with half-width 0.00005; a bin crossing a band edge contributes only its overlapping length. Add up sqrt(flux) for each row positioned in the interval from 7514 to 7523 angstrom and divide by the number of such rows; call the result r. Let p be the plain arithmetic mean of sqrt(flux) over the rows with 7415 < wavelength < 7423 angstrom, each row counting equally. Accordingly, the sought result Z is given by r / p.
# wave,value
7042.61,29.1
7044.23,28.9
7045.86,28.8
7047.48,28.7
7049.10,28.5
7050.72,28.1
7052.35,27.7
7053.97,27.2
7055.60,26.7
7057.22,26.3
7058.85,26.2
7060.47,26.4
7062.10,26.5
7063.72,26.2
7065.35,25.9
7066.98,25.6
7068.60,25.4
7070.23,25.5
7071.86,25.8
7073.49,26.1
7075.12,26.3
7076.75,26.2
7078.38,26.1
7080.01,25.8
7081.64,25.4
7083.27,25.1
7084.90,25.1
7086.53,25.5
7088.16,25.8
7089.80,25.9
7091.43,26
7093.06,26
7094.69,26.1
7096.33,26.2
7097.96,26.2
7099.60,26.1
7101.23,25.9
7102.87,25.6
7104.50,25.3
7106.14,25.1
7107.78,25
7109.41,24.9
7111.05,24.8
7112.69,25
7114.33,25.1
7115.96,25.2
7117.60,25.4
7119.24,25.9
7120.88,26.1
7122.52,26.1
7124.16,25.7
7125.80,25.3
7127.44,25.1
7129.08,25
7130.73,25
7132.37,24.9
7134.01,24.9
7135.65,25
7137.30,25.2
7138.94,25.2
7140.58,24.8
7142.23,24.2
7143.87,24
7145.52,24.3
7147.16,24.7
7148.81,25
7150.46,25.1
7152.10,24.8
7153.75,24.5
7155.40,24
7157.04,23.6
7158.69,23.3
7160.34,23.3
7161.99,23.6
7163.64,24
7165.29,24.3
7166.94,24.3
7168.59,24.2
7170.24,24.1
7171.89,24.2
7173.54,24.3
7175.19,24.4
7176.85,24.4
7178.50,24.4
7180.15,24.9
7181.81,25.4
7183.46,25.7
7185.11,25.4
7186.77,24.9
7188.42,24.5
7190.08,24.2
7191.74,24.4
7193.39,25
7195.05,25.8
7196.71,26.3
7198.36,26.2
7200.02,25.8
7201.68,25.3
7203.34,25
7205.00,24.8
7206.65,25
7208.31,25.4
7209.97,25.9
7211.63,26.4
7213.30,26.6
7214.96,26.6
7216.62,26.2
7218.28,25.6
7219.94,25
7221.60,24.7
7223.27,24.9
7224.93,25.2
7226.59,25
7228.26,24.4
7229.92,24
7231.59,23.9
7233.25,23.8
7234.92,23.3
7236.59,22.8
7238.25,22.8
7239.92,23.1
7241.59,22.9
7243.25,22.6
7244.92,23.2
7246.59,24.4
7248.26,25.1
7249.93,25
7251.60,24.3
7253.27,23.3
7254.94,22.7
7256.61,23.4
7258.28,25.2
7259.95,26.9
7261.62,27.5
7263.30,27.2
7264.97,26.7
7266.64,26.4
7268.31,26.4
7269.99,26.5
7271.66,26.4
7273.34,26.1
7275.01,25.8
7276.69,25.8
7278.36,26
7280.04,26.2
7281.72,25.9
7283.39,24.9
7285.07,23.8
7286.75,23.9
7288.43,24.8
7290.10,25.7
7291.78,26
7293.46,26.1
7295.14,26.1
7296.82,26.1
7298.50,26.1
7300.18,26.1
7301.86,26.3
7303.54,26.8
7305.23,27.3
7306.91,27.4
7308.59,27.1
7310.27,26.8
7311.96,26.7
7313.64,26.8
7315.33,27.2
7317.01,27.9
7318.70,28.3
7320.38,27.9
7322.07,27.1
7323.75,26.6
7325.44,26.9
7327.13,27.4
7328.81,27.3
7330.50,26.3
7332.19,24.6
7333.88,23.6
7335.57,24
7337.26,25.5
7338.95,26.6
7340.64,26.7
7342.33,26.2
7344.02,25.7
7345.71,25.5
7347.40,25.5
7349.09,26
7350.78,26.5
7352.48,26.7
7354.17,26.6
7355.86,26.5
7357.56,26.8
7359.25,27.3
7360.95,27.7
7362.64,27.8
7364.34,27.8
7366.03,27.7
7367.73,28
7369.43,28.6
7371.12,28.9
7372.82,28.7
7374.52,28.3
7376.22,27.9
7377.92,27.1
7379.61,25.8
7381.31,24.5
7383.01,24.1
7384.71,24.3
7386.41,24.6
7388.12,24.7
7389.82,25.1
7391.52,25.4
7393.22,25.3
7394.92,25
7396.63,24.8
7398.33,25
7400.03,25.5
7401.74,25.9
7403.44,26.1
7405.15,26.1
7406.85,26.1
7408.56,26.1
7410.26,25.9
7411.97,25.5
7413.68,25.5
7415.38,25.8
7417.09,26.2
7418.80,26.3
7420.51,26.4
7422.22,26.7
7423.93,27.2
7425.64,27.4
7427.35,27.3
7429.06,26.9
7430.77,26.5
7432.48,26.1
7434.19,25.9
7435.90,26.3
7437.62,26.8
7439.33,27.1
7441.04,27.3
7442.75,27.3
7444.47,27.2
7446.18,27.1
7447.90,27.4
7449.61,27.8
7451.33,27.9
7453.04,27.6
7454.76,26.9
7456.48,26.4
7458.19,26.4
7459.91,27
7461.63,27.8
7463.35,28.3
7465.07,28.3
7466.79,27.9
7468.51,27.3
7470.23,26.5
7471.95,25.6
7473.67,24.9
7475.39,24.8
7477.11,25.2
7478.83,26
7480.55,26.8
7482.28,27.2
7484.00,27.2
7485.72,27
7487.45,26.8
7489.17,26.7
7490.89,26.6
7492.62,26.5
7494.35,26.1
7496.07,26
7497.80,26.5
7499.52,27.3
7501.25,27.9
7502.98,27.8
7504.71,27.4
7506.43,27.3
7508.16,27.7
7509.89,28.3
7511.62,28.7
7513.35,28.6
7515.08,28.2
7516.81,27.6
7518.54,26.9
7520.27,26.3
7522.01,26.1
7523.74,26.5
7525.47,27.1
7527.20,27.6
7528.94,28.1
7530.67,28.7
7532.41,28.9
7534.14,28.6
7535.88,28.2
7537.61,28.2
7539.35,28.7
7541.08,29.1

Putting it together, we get 1.01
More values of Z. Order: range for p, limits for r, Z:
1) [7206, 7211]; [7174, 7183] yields 0.99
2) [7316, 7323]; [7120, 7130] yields 0.96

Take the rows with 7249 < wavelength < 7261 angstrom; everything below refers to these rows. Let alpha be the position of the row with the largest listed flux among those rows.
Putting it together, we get 7259.95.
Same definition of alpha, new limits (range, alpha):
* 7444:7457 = 7451.33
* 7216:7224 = 7216.62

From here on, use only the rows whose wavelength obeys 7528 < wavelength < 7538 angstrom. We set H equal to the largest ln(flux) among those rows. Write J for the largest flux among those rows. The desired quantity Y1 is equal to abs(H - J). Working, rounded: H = 3.36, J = 28.9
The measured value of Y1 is 25.5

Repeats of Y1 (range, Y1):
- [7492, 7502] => 24.6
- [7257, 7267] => 24.2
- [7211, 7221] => 23.3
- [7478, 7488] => 23.9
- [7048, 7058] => 25.2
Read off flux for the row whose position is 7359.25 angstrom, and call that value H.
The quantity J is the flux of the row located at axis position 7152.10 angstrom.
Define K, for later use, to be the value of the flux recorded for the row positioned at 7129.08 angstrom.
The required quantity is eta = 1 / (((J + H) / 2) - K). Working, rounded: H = 27.3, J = 24.8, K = 25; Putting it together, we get 1.0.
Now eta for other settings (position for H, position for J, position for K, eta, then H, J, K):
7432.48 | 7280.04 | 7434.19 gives 4.0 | 26.1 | 26.2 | 25.9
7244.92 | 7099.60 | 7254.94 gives 0.5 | 23.2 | 26.1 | 22.7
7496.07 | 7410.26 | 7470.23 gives -1.8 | 26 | 25.9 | 26.5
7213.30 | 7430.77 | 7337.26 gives 1.0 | 26.6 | 26.5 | 25.5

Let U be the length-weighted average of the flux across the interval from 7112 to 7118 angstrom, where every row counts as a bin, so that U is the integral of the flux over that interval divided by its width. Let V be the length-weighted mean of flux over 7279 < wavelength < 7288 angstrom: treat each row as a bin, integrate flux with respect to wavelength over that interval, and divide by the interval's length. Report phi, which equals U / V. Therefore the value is 1.01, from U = 25.2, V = 24.9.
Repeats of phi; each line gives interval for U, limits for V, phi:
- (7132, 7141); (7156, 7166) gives 1.06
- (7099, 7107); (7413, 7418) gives 0.99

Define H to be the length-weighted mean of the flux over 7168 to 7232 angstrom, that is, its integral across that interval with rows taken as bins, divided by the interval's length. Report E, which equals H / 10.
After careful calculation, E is 2.510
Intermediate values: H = 25.1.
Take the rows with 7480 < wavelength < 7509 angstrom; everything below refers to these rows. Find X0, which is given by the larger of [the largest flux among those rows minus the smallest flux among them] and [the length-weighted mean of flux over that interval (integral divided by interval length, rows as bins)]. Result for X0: 27.0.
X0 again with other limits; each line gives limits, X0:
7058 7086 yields 25.9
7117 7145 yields 25.1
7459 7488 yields 26.7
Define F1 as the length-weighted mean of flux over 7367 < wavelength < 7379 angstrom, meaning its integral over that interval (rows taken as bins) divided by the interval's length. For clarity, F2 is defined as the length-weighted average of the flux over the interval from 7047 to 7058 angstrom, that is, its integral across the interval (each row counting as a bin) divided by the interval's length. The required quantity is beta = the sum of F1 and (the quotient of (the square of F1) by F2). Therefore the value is 57.0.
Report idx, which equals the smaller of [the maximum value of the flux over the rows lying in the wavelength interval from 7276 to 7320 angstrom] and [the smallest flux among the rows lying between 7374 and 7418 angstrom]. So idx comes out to 24.1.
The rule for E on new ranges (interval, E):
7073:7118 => 2.561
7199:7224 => 2.555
